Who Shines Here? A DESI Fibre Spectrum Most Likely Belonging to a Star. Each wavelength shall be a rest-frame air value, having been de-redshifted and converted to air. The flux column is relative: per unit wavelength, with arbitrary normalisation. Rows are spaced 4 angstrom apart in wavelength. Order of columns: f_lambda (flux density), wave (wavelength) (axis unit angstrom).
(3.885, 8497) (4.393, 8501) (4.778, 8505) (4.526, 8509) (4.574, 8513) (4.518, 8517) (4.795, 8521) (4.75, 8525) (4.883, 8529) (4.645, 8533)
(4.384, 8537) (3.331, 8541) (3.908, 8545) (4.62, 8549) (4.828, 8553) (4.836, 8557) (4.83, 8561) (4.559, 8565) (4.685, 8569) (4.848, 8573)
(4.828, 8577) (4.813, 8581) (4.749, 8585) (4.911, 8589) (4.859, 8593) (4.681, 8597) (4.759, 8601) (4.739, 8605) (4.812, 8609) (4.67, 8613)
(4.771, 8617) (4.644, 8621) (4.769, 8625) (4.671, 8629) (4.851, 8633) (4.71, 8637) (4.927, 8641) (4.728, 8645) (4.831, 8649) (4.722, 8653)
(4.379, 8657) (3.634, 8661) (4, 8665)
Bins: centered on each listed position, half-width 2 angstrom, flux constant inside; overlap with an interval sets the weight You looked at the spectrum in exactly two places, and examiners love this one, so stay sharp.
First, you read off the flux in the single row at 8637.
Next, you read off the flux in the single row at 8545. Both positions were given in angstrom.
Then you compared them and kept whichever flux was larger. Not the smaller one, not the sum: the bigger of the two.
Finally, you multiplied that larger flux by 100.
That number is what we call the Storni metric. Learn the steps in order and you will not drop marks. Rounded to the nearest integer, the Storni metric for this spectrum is 471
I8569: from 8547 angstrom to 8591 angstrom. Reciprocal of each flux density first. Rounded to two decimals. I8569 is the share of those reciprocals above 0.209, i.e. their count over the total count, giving 0.36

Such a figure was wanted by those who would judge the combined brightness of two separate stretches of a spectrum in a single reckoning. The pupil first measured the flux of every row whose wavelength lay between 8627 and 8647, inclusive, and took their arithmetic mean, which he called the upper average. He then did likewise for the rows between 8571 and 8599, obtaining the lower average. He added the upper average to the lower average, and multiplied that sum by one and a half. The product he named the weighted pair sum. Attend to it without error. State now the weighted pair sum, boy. 14.39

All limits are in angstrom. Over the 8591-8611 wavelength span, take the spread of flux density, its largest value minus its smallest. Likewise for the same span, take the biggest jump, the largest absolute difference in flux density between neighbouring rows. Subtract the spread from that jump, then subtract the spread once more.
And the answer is -0.18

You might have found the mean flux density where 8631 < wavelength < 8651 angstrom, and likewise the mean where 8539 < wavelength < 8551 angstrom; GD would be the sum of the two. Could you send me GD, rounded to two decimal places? 8.76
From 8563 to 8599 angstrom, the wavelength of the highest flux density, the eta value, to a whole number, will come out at 8589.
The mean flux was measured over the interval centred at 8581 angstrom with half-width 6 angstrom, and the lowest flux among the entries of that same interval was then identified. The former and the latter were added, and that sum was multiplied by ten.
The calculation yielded 95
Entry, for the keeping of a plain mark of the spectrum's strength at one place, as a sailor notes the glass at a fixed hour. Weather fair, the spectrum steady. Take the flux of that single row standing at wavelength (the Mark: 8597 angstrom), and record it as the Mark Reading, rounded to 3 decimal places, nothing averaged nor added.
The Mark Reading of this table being 4.681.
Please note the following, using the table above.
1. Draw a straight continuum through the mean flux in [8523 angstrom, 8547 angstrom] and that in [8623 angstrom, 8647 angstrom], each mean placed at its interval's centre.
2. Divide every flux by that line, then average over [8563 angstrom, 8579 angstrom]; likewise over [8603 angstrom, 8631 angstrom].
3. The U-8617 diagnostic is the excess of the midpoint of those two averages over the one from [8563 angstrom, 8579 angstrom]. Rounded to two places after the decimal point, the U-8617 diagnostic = -0.02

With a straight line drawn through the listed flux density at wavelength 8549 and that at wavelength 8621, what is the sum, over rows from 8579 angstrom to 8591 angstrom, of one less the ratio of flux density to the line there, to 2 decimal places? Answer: -0.12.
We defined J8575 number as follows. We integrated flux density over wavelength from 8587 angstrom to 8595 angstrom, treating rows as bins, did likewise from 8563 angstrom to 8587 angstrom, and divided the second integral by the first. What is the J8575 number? 2.9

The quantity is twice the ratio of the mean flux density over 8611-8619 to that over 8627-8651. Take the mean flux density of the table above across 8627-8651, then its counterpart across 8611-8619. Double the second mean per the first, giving 1.97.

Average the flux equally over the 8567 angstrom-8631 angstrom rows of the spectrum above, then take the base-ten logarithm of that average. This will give 0.678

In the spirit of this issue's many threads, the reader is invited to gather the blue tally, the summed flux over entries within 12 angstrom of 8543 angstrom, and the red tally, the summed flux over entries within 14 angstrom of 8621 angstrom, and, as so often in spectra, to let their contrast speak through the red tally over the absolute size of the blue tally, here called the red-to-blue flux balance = 1.3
